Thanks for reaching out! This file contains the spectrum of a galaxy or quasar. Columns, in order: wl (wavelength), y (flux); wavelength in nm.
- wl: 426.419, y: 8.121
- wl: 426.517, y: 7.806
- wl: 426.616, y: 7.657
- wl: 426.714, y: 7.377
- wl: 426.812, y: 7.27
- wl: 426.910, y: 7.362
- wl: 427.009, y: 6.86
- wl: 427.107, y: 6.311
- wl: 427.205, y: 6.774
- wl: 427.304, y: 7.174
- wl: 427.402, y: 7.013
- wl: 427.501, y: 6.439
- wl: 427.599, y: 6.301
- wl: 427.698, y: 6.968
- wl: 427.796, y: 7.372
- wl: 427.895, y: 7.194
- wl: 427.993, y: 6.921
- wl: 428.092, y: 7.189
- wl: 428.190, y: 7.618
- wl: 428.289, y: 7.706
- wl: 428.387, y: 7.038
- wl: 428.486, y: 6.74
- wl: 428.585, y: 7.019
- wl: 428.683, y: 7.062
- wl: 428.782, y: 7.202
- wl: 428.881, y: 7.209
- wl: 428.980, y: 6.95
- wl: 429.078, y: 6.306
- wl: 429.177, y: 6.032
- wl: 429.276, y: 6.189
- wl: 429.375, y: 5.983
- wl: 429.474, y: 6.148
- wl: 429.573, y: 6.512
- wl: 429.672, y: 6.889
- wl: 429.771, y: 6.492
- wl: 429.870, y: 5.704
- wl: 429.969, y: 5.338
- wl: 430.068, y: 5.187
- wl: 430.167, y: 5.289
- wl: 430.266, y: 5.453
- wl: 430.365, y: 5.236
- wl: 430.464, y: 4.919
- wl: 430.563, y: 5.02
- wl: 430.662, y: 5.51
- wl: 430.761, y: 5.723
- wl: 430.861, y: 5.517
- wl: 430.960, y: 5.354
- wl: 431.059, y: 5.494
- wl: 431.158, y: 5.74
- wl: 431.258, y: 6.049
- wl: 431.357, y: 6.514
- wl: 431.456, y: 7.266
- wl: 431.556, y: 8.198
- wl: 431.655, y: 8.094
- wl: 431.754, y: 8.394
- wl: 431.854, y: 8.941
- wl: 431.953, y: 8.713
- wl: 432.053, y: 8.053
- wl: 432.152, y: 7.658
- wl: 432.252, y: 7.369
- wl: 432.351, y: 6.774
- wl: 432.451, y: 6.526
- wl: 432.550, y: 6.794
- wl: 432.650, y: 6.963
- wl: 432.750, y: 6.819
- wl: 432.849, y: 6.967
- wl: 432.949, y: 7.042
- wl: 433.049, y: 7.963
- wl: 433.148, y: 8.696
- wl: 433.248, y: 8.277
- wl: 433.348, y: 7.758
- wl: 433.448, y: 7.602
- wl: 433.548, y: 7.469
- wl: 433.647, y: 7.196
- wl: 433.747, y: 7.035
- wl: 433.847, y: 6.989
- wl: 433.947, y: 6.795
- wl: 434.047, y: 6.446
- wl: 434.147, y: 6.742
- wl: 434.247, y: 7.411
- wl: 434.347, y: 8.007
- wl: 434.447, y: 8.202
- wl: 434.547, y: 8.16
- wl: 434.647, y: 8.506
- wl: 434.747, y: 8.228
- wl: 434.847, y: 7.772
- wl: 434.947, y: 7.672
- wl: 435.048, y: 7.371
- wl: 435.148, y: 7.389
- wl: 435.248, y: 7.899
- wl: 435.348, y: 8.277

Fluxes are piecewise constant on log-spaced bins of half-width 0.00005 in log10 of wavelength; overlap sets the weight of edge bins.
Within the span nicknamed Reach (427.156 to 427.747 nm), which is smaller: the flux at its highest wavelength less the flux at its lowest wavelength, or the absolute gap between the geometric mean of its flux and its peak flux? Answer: 0.19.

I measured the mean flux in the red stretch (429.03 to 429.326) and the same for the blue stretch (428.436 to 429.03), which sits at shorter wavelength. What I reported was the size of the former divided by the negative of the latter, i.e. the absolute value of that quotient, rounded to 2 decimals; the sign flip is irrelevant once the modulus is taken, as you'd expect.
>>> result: 0.88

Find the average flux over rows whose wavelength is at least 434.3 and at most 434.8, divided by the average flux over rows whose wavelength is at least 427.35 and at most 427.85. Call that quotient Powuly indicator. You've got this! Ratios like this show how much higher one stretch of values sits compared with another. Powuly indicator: 1.21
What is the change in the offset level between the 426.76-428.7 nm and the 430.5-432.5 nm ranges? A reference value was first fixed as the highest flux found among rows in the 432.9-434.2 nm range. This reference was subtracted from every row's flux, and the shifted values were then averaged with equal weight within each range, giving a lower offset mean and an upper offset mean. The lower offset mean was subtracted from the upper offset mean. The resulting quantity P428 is -0.2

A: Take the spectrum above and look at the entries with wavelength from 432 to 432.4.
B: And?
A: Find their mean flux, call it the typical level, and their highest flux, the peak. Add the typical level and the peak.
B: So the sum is 15.5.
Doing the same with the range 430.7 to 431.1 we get 11.2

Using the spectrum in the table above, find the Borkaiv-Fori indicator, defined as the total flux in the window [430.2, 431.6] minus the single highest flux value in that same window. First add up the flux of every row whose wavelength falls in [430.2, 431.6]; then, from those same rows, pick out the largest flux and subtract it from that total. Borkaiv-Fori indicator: 74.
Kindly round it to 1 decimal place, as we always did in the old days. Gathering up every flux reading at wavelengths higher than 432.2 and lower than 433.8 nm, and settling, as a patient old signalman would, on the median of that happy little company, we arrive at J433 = 7.1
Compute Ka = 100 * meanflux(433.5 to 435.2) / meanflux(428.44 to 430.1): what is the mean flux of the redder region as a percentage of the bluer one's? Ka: 117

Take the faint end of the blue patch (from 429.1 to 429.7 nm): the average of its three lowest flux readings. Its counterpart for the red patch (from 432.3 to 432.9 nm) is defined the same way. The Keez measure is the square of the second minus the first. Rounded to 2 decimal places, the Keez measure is 0.41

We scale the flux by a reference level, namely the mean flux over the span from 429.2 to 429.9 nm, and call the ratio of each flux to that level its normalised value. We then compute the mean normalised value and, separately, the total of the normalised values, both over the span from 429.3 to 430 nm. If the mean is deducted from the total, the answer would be 5.9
